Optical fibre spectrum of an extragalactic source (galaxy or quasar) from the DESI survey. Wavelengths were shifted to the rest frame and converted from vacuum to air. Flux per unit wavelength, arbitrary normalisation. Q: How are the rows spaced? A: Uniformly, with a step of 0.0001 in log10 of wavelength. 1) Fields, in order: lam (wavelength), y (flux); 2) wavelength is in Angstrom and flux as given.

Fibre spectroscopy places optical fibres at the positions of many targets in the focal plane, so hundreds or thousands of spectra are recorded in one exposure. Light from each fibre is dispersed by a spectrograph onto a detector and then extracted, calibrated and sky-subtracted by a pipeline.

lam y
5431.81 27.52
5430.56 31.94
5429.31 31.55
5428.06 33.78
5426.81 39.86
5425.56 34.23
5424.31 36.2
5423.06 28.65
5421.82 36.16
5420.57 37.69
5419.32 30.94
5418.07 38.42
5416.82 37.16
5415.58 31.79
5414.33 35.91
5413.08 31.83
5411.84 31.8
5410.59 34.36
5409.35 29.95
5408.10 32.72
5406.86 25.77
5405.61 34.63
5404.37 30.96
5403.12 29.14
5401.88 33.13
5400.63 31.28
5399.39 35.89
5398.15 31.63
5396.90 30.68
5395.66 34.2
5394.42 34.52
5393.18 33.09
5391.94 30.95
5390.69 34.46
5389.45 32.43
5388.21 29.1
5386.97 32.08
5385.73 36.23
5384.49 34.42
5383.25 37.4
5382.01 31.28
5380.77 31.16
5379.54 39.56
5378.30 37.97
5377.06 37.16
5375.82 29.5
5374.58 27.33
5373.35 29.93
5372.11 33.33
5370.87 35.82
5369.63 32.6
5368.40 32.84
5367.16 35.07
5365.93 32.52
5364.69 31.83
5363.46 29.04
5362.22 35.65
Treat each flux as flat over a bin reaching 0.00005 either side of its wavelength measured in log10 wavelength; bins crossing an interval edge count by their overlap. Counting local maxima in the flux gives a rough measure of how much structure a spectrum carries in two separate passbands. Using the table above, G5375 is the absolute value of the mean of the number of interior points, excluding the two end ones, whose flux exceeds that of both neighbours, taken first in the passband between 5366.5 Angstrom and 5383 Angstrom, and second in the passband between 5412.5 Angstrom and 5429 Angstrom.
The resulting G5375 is 3.50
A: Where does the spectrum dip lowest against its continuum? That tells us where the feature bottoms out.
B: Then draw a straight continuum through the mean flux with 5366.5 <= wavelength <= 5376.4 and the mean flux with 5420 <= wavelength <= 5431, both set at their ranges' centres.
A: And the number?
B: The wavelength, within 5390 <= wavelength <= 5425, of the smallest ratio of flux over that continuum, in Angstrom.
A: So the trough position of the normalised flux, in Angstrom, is 5406.86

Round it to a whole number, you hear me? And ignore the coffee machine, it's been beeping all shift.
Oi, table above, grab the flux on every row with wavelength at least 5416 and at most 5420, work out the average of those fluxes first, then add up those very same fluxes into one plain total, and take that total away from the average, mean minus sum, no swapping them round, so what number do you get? -71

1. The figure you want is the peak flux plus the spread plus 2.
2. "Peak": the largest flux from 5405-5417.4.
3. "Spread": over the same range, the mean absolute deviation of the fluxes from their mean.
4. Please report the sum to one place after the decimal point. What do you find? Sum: 41.5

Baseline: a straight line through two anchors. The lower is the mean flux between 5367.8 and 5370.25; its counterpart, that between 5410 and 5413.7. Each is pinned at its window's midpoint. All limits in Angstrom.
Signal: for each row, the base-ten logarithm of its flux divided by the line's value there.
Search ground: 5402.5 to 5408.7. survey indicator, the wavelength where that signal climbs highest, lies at 5405.61 Angstrom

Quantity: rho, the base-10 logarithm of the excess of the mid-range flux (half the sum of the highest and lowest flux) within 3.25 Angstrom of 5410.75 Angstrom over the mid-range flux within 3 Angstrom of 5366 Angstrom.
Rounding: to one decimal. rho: -1.0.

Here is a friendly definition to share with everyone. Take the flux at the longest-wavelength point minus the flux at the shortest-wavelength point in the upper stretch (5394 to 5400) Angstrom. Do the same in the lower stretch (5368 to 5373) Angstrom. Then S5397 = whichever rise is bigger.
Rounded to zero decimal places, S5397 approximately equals 1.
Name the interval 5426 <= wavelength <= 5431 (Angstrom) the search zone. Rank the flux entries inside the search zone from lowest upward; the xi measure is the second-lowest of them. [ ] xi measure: 31.94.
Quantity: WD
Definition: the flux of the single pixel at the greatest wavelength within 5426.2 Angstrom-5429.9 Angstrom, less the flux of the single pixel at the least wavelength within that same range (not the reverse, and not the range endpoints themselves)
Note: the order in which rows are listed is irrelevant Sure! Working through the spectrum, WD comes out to -8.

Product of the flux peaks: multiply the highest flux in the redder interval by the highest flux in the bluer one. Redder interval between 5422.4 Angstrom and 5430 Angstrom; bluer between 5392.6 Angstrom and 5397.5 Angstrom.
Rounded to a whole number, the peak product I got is 1376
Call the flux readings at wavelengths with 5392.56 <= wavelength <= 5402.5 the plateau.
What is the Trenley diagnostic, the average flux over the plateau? 33.1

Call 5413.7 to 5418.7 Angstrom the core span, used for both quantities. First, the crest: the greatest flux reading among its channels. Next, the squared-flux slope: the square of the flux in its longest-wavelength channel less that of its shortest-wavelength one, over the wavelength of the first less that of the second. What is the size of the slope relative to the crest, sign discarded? 1.30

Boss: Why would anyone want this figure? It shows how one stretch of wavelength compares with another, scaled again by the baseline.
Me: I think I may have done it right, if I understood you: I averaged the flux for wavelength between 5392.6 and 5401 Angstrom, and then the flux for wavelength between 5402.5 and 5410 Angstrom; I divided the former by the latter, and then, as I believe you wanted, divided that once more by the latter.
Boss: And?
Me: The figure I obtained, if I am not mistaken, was 0.035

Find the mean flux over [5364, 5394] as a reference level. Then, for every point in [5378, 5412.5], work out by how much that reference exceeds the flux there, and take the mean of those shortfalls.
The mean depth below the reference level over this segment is 0.4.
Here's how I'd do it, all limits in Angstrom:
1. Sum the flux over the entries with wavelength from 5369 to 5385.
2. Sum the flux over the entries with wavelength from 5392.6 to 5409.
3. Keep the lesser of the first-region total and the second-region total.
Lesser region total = 418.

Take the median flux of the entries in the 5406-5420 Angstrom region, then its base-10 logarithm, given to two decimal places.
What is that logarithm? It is 1.50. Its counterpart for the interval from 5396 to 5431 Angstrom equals 1.51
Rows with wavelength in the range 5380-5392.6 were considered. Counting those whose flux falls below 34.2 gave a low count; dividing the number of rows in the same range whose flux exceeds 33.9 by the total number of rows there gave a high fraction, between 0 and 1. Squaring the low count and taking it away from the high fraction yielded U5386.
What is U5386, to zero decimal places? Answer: -36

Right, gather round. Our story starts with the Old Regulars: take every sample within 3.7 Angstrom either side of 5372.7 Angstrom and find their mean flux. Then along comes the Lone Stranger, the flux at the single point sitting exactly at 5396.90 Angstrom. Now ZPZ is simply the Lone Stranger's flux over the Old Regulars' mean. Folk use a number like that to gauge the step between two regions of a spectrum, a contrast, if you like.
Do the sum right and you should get 0.98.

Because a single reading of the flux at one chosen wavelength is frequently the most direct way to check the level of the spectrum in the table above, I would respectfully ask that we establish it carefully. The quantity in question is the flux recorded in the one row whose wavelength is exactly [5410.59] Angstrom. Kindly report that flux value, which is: 34.36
